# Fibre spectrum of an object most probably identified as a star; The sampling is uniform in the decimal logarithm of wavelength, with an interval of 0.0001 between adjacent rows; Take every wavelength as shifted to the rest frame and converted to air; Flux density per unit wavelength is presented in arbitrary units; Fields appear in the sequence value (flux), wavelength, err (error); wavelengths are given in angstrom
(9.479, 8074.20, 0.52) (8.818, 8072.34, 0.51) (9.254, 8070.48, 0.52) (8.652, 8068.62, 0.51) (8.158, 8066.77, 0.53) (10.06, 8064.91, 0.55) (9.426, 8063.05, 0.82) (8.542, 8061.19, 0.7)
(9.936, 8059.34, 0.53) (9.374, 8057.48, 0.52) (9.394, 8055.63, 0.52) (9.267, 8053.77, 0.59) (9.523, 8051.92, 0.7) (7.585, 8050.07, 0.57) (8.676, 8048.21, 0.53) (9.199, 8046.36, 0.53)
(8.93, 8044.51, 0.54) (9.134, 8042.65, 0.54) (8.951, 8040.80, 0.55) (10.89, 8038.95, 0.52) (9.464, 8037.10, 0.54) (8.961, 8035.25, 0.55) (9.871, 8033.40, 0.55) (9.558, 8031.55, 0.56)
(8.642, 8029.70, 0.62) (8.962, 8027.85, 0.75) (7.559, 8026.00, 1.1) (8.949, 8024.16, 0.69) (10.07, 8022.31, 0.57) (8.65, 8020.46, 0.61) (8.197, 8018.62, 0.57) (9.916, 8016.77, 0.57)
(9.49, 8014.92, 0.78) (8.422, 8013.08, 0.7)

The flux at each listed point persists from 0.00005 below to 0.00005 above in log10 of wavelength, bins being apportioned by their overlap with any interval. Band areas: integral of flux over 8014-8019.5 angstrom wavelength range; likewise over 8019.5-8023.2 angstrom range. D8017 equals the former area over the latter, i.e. 1.5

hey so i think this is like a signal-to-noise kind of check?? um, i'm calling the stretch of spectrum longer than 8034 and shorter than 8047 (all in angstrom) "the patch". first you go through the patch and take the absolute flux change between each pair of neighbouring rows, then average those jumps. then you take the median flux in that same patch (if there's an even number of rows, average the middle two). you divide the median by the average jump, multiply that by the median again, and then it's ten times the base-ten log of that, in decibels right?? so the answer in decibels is 20.4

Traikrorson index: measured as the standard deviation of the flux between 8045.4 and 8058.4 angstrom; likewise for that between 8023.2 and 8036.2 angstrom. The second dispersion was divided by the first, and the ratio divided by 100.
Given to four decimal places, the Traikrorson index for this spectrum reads 0.0108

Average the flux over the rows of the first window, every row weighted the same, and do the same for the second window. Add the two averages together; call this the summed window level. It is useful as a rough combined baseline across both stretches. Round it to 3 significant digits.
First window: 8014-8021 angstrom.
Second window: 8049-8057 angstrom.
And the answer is 18.0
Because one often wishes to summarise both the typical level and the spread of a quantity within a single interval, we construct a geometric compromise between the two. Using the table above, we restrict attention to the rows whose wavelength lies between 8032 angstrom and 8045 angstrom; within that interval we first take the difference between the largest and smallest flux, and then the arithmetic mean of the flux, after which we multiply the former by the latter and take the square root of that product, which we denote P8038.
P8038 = 4.31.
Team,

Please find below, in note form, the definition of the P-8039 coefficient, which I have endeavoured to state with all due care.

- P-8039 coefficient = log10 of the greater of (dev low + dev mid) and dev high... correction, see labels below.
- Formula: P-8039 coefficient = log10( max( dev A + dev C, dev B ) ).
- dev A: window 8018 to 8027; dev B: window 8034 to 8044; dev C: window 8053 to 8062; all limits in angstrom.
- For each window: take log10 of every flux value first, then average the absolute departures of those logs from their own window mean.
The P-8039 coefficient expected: -1.32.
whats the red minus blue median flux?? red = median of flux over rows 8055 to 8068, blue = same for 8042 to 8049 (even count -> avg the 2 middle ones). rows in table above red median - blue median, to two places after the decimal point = 0.36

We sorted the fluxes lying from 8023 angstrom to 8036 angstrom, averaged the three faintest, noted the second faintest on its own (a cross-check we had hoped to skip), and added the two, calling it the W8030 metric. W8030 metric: 17.0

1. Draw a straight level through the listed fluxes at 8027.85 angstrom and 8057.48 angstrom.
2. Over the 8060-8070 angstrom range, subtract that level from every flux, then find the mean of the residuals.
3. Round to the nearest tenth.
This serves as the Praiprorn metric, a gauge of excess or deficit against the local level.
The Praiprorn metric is -0.5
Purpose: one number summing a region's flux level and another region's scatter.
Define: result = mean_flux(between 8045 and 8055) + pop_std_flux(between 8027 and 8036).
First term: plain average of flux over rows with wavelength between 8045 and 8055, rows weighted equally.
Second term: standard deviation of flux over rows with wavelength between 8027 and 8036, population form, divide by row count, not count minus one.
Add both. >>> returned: 9.3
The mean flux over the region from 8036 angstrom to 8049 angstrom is 9.32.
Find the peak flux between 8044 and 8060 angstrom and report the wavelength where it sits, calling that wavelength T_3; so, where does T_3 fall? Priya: 8059.34 angstrom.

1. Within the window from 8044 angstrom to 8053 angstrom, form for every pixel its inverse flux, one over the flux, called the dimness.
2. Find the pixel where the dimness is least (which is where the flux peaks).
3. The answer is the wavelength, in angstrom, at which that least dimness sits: 8051.92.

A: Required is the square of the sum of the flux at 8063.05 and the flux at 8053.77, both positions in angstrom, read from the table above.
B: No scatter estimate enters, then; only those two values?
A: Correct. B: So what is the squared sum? 349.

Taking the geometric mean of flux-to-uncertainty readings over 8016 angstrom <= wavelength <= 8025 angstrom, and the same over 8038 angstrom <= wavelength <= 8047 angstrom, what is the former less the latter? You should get -2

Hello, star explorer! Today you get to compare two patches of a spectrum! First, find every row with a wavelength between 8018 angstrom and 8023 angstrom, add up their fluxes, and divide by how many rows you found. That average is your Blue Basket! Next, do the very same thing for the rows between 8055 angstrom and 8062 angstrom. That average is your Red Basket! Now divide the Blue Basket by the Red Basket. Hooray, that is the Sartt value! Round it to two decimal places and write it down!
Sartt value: 0.96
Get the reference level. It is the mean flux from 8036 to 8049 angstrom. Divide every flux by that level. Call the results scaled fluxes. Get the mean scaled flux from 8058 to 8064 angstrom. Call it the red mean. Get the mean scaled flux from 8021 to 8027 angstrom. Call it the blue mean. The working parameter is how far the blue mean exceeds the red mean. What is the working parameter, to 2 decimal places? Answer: -0.05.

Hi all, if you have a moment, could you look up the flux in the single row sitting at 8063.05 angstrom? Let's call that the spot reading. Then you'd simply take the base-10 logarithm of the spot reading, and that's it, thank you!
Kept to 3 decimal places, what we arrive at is 0.974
